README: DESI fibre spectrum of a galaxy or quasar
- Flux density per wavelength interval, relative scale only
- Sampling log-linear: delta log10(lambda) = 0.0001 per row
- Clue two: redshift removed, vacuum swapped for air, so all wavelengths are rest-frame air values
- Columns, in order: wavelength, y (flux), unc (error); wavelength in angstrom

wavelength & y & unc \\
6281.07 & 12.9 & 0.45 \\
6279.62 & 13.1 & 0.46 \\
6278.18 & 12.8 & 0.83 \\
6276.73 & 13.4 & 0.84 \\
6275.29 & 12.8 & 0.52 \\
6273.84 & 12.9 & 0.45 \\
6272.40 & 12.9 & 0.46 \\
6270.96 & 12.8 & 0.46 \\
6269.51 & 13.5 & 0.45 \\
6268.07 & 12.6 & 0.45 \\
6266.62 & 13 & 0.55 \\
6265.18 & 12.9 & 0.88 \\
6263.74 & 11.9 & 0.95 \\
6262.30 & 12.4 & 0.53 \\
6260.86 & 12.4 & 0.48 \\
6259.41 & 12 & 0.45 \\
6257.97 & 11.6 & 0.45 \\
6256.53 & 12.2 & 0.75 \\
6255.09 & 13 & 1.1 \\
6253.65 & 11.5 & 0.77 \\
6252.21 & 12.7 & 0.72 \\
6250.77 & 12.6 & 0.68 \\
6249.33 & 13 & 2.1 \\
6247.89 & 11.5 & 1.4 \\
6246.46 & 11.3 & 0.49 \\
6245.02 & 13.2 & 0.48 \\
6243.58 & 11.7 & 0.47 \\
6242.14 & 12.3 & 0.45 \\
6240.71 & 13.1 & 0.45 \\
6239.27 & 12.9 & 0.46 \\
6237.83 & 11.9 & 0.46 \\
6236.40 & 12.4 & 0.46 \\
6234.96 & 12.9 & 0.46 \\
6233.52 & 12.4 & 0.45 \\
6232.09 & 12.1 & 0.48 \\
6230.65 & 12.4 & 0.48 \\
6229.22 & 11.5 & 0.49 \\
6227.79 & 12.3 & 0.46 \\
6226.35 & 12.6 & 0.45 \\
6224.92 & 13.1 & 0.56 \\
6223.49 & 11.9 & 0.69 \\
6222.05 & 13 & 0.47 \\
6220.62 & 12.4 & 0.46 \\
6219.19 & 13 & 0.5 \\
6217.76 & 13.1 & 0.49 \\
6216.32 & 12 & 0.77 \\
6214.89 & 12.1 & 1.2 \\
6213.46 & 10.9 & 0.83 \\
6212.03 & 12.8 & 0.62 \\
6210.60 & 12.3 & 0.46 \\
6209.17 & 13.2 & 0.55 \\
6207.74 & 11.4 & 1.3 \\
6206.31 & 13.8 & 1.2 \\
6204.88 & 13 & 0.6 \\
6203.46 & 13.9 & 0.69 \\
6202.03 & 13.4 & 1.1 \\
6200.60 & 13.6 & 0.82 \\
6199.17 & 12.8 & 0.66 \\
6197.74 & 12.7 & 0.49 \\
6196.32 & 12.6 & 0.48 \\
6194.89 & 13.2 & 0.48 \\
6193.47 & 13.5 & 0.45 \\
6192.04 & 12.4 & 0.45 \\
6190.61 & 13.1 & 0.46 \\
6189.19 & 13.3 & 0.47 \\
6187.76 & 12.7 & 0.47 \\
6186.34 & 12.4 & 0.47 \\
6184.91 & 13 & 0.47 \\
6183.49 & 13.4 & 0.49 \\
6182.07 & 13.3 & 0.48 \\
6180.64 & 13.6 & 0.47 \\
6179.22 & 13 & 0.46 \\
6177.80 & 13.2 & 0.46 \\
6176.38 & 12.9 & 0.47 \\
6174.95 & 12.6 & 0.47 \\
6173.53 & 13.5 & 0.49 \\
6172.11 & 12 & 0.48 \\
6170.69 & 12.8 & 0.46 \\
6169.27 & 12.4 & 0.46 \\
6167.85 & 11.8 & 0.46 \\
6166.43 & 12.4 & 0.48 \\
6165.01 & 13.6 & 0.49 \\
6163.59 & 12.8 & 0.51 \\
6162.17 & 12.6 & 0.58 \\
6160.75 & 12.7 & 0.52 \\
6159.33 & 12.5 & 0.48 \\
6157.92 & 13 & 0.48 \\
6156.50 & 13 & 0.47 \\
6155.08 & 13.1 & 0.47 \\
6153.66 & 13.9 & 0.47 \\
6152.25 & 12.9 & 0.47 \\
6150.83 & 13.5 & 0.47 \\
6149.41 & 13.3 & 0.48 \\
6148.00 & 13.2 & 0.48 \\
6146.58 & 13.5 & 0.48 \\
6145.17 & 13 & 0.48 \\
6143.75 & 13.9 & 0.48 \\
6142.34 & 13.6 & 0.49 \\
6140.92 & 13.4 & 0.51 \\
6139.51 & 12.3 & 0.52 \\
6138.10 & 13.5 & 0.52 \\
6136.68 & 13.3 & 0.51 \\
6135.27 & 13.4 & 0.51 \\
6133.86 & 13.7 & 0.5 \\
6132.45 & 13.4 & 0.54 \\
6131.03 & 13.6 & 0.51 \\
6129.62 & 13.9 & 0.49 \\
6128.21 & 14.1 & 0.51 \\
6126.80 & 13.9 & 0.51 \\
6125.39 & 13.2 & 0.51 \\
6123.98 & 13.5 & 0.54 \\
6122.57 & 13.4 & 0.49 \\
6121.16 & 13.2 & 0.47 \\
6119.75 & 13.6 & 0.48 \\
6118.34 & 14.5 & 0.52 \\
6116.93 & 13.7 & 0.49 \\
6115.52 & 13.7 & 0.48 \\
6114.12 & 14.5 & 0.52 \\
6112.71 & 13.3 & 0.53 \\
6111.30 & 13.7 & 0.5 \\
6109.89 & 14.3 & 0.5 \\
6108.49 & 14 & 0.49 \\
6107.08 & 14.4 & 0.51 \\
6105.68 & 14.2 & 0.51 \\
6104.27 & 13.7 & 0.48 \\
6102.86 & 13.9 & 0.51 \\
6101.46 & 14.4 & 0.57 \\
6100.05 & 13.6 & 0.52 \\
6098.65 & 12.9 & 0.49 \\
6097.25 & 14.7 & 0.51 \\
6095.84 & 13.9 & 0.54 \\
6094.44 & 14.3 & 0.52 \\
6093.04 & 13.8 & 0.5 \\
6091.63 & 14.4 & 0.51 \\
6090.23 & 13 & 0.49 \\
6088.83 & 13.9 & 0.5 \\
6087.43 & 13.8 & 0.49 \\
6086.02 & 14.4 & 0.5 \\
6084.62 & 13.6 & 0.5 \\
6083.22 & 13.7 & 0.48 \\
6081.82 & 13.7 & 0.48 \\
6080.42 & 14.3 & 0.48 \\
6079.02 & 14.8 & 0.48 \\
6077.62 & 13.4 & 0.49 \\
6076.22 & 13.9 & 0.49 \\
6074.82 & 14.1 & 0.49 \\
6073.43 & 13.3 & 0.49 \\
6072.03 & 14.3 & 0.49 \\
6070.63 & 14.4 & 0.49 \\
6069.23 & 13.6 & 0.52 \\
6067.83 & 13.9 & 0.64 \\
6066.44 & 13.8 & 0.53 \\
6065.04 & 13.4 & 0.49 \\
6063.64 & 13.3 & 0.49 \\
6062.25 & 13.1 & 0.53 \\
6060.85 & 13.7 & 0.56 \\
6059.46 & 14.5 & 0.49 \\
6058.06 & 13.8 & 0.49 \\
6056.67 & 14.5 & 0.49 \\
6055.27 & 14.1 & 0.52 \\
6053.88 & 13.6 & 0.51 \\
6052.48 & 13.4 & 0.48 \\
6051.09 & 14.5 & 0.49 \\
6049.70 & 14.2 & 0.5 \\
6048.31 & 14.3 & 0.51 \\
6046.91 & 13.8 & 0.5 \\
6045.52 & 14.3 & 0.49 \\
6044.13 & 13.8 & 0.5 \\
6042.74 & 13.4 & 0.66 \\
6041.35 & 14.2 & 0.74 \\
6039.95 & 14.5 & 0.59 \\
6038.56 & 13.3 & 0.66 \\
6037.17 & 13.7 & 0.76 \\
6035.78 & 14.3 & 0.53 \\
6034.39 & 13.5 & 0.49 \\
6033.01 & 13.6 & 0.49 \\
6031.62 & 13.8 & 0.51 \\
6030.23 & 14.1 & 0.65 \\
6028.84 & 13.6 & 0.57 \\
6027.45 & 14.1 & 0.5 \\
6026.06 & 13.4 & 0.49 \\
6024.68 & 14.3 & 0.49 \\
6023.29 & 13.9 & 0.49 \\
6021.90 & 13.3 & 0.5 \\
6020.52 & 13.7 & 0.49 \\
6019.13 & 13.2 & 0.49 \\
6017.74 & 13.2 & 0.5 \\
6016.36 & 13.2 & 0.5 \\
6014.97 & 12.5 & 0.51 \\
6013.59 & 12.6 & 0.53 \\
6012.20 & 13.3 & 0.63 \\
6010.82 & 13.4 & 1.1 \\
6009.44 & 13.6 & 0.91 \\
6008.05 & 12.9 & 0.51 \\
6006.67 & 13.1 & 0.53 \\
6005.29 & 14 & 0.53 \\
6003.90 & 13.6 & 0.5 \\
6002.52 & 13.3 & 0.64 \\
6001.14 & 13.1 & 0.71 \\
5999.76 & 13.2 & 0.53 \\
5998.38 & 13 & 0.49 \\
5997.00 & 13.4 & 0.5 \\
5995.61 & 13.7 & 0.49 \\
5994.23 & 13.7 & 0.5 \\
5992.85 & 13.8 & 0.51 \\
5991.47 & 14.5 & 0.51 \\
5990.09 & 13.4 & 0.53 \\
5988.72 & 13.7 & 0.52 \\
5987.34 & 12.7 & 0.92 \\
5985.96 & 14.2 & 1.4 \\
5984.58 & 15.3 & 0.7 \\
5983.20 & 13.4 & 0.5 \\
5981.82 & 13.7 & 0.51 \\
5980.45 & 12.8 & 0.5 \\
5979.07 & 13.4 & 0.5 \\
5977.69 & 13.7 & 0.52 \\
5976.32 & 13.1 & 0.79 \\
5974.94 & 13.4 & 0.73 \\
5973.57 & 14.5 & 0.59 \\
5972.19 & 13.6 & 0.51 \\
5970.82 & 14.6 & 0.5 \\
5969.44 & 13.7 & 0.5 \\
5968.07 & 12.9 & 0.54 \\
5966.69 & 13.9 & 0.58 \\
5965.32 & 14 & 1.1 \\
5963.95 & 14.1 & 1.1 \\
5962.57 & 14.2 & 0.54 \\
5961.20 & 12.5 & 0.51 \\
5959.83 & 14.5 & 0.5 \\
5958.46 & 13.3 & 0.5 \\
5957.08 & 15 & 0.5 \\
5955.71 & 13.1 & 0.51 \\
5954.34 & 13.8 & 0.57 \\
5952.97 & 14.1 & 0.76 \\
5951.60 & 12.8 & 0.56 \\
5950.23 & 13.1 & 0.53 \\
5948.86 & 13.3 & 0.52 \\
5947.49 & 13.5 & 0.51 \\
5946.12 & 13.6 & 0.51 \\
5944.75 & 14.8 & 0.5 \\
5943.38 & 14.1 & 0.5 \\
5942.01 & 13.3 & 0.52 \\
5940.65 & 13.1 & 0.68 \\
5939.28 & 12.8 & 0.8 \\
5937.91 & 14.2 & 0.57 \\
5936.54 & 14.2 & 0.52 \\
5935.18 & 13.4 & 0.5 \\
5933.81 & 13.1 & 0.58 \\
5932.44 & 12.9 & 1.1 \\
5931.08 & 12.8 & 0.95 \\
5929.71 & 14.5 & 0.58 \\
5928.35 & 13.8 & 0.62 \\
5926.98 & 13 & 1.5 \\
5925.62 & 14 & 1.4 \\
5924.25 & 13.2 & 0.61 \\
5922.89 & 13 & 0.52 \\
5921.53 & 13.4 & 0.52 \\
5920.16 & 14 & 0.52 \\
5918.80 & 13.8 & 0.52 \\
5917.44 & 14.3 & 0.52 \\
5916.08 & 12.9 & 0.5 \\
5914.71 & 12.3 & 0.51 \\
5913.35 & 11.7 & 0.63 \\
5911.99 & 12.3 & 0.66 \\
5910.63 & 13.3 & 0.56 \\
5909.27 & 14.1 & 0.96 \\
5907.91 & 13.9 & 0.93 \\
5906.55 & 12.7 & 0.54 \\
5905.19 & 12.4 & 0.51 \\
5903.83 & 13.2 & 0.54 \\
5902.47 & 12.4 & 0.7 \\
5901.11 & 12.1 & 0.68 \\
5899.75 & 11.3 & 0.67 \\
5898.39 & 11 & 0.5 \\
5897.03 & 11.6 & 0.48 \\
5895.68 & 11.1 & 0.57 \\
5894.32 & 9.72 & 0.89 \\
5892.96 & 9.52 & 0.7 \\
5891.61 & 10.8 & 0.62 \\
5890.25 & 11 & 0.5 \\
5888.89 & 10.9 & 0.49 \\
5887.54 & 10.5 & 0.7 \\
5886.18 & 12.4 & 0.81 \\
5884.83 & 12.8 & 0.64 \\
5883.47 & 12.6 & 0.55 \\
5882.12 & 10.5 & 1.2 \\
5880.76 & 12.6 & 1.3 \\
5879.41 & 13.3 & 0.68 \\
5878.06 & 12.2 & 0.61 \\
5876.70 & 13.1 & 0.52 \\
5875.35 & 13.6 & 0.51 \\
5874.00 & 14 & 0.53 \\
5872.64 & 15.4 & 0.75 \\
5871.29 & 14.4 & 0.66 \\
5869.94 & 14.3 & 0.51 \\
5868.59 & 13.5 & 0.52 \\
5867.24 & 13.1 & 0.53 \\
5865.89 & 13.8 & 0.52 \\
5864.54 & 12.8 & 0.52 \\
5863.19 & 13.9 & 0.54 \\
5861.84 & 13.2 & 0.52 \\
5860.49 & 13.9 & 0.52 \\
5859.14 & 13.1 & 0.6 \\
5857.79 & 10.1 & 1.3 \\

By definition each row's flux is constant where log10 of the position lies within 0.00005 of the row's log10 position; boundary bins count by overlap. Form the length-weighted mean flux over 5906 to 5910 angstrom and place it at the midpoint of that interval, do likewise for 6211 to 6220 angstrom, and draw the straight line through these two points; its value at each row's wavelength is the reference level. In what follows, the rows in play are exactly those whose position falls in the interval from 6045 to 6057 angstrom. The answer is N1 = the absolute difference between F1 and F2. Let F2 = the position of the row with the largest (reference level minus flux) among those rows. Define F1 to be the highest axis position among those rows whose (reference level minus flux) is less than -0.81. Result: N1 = 4.2 angstrom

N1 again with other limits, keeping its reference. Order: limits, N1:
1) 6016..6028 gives 11.1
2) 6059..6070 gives 5.6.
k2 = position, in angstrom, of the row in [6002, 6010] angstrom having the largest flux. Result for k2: 6005.29 angstrom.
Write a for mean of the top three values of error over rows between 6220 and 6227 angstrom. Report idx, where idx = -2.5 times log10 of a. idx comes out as 0.60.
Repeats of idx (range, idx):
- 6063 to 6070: 0.62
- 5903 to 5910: 0.23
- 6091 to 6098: 0.70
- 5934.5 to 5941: 0.41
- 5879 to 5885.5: -0.06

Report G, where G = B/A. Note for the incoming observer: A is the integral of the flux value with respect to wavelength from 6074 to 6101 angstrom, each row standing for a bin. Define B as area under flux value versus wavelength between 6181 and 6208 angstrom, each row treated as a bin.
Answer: 0.94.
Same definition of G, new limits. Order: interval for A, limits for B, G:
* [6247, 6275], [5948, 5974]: 1.02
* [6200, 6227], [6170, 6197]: 1.02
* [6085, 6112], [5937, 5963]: 0.94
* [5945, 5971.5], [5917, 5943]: 0.97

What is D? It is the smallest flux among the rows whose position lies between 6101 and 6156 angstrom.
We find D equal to 12.3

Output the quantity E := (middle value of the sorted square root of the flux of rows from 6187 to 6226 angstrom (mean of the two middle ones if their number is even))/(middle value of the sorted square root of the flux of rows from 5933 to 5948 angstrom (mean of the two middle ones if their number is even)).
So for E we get 0.98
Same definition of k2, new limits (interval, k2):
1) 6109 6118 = 6114.12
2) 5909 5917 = 5909.27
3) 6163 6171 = 6165.01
